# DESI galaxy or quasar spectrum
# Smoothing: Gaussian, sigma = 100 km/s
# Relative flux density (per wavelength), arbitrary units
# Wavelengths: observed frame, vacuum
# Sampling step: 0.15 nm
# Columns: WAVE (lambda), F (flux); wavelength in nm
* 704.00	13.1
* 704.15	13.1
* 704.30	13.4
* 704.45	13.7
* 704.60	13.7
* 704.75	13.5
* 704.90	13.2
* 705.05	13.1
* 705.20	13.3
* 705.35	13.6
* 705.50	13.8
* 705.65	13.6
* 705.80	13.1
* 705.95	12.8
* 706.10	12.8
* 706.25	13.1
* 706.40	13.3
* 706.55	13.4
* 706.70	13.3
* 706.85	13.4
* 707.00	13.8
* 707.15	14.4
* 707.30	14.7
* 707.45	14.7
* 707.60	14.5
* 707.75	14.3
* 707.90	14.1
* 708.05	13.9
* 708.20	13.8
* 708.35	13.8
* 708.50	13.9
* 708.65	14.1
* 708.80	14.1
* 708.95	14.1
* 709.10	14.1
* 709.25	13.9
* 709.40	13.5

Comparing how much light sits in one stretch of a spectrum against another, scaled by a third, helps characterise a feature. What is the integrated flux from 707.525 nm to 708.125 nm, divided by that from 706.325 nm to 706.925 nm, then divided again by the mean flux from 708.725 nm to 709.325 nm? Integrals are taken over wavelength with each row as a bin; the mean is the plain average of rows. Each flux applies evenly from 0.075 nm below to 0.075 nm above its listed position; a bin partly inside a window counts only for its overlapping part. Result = 0.076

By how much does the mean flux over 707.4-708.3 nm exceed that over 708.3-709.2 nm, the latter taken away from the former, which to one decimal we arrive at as 0.2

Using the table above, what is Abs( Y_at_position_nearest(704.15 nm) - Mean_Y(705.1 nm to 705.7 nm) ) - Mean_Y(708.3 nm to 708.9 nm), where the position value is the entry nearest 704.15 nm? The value -13.5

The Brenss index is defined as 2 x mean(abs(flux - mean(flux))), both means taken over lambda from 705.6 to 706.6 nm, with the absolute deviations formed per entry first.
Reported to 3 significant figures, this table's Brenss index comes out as 0.473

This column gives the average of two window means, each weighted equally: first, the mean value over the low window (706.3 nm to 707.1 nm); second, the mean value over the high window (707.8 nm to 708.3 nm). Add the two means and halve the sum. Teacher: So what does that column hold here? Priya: 13.7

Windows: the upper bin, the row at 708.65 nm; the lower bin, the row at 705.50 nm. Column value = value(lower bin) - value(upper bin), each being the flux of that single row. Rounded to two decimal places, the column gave -0.30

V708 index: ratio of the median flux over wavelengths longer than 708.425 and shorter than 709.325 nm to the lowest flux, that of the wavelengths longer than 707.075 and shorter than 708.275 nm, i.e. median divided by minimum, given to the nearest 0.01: 1.02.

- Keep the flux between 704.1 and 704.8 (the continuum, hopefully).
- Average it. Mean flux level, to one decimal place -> 13.5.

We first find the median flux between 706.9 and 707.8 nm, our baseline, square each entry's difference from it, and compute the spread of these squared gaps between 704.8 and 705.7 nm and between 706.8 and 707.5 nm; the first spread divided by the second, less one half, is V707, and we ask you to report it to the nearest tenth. 0.7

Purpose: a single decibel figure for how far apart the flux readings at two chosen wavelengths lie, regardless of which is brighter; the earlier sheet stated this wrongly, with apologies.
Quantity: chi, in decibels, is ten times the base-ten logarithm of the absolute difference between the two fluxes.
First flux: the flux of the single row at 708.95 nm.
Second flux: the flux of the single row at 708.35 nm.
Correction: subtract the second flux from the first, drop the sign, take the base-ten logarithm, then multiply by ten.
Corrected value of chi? -5.2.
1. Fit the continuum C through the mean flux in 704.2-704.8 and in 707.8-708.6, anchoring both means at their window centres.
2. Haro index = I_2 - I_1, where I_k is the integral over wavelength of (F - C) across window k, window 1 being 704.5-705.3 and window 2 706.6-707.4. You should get 0.28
